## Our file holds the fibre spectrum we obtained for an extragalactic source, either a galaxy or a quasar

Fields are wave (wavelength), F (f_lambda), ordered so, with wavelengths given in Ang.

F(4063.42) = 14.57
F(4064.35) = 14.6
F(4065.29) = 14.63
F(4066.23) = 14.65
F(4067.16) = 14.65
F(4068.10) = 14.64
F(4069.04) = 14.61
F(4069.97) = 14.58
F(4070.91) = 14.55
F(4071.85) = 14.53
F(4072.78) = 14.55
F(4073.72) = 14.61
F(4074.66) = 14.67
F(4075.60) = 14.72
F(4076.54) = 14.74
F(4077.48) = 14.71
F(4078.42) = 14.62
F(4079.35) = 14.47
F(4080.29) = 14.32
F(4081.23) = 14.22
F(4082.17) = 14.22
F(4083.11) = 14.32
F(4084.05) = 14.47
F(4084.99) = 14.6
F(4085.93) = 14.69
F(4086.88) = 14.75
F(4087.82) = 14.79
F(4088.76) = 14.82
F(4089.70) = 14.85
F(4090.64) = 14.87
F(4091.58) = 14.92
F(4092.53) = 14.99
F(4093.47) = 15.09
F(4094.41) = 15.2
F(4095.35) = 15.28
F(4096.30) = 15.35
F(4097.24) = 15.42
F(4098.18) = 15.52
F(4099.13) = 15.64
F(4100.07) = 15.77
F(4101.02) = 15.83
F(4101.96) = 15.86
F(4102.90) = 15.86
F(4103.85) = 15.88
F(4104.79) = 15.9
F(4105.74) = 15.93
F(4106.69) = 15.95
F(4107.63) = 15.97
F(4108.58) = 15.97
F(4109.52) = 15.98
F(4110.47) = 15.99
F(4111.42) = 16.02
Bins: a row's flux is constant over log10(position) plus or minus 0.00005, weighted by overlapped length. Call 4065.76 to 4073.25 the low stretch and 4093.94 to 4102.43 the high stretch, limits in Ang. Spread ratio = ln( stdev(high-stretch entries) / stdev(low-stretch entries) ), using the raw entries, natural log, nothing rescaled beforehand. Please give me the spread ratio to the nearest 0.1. 1.6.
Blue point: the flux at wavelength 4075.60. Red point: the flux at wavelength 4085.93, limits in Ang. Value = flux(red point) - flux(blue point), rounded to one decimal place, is 0.0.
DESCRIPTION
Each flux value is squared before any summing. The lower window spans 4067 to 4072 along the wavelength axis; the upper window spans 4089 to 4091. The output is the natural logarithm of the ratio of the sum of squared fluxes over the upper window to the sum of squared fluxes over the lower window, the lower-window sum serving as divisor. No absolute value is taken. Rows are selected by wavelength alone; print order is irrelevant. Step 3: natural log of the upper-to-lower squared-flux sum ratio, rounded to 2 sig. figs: -1.1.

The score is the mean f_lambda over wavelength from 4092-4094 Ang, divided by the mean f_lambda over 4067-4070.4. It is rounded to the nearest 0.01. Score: 1.03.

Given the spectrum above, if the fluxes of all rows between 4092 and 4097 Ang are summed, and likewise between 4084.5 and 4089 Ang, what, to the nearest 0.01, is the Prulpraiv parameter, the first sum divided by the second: 1.03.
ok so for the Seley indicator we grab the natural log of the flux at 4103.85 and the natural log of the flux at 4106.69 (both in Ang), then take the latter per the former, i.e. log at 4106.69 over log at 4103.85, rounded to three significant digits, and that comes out 1.00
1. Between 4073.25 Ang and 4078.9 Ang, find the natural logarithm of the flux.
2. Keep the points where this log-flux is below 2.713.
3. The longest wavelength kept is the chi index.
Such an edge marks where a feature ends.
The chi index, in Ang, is 4078.42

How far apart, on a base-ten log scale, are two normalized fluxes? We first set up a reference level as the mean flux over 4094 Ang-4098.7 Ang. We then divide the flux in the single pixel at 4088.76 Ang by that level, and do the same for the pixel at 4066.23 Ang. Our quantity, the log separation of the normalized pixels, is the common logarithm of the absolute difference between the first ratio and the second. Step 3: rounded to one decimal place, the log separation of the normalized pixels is -2.0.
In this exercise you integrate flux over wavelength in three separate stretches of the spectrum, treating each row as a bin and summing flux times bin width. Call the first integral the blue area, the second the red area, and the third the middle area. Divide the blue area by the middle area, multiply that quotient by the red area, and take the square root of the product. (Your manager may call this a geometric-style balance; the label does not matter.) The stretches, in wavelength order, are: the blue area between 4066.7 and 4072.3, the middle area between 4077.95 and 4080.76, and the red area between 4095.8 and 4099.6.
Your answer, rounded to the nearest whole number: 11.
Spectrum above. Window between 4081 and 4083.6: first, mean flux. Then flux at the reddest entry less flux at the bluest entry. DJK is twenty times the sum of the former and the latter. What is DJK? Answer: 287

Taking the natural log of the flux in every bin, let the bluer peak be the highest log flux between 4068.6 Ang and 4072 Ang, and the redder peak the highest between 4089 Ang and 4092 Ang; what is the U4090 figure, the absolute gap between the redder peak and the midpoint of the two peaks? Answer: 0.010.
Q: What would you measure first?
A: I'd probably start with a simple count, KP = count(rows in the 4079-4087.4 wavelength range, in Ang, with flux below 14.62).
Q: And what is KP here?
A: 7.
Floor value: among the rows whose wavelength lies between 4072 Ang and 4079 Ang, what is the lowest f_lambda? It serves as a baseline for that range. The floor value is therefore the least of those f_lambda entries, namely 14.55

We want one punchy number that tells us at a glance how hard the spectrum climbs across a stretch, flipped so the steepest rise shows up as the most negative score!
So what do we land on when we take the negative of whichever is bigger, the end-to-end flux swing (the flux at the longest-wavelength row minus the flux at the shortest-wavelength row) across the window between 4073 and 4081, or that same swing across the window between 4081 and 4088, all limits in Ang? -0.57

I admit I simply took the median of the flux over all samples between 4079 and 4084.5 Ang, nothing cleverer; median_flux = 14.3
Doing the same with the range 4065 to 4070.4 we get 14.6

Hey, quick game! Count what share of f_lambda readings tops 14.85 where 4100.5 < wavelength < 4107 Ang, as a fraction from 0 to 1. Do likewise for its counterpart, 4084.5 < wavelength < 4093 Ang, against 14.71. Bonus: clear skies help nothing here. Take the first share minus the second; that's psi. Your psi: 0.22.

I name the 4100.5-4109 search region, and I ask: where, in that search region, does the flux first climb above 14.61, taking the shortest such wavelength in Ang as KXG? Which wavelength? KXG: 4101.02 Ang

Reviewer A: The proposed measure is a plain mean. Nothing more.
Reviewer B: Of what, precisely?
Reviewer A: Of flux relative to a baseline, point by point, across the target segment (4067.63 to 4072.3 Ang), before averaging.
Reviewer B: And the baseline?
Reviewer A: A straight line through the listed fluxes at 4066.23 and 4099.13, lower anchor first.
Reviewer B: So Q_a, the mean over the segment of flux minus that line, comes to -0.2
